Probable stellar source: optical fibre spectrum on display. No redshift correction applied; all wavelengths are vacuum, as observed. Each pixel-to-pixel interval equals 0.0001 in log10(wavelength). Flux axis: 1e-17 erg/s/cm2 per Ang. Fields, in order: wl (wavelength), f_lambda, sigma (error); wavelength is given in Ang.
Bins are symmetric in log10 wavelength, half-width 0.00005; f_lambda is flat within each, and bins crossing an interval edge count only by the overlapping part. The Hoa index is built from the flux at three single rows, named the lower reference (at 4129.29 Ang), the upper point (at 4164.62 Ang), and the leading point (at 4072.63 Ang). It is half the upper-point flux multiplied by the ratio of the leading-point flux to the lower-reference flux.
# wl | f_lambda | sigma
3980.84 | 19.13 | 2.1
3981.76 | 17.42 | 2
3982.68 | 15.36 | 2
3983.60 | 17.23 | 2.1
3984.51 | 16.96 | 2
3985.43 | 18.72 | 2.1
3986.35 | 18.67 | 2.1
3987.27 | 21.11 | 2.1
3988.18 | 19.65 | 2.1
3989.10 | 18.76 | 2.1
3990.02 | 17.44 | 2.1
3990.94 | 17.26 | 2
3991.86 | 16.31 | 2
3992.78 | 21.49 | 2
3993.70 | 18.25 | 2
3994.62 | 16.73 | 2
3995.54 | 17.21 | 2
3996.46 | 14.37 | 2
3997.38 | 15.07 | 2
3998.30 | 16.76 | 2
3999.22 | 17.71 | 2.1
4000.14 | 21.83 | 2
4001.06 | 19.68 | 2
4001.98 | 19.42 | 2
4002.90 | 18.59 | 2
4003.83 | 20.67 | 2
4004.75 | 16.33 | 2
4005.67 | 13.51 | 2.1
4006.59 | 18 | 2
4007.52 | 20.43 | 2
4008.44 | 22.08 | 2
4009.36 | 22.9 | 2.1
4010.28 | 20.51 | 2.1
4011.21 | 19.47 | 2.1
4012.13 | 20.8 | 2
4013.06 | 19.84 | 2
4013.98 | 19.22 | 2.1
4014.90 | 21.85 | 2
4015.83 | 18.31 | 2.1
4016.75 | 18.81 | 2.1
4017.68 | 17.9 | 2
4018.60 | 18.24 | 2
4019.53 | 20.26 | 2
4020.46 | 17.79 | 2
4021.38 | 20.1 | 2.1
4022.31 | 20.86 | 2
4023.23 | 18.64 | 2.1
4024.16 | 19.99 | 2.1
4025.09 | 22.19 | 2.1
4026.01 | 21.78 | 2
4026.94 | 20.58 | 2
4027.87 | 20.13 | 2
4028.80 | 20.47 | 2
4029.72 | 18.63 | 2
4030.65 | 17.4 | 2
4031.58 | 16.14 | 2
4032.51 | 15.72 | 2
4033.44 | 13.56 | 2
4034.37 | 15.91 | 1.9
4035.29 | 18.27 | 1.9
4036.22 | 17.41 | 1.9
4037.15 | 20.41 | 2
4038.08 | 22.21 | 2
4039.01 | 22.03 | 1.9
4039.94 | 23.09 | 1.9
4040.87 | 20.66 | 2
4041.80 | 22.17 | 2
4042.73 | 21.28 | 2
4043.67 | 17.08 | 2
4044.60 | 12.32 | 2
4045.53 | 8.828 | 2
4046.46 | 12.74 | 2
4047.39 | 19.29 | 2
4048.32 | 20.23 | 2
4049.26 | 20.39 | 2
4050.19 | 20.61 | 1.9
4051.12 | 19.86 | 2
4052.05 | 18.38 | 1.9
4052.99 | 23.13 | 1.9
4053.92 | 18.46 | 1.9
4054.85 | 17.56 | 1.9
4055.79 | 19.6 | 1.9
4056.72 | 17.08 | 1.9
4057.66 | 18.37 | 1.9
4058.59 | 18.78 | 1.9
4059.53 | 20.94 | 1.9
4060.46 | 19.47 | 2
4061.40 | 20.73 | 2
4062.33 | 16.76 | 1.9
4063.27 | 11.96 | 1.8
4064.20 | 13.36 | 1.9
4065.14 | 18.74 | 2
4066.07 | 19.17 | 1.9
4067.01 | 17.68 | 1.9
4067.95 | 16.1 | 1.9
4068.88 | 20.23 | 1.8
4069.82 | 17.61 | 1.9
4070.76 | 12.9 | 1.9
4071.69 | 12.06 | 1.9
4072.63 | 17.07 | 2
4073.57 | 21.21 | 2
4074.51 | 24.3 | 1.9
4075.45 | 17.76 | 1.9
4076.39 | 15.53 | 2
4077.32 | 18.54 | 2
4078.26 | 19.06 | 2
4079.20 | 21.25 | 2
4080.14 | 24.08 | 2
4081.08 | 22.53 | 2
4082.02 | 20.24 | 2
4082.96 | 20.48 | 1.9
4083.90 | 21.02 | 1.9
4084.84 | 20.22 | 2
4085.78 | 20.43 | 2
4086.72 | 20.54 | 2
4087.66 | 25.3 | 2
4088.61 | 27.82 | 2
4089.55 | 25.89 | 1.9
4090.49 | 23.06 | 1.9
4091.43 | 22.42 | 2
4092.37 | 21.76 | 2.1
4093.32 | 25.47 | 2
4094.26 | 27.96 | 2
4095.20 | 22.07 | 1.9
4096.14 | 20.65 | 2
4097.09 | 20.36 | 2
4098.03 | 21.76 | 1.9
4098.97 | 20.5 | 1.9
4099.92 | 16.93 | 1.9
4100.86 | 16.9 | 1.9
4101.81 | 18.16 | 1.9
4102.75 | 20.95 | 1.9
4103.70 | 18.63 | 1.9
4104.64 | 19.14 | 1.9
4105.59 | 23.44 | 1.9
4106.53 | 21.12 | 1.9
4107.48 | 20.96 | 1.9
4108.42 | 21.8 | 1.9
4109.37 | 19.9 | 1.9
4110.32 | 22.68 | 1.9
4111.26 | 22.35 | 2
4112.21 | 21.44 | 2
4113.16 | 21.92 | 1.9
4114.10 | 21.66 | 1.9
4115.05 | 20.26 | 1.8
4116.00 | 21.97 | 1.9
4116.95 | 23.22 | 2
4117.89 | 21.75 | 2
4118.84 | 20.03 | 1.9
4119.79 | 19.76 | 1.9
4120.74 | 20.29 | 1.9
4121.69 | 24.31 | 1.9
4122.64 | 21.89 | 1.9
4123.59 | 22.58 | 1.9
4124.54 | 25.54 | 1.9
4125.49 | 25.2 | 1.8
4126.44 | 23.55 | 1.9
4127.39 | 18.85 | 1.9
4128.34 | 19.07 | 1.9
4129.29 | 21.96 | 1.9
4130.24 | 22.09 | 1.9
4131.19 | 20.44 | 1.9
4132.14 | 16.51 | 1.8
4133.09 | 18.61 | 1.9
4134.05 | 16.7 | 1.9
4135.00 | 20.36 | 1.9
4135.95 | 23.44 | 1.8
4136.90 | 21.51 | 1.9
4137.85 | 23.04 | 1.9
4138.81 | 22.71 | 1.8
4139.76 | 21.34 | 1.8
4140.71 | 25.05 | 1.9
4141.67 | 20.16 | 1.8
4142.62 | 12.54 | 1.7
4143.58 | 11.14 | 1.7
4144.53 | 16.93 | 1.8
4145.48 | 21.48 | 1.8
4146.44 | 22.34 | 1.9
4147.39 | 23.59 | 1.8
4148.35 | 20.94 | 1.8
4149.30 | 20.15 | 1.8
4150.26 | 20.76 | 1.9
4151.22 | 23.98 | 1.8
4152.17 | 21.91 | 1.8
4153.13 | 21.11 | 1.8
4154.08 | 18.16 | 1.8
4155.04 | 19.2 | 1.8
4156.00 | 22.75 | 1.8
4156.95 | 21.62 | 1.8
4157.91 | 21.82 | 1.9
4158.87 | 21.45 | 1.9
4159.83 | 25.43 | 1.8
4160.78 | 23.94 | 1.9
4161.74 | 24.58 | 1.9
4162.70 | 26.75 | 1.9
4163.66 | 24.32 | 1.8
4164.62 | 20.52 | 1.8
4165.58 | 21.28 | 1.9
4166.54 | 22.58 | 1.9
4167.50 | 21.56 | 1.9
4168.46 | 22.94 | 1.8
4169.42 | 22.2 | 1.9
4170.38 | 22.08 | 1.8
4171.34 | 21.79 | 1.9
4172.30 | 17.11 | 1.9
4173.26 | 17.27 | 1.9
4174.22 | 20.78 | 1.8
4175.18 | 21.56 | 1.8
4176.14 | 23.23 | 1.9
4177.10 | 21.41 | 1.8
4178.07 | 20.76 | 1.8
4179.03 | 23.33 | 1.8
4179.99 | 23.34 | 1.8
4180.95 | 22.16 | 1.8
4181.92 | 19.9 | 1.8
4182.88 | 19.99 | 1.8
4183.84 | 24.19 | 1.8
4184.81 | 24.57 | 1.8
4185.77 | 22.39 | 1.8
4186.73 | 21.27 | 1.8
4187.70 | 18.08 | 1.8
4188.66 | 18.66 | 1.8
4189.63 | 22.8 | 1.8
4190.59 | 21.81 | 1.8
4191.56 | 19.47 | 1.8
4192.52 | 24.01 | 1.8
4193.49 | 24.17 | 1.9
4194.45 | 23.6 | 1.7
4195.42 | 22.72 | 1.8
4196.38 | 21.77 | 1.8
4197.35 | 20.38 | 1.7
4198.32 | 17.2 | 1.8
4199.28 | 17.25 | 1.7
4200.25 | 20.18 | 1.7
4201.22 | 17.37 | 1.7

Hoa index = 8.0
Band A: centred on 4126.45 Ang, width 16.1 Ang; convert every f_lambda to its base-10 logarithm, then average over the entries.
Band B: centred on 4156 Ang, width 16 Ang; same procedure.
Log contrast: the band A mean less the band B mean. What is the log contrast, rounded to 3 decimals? -0.027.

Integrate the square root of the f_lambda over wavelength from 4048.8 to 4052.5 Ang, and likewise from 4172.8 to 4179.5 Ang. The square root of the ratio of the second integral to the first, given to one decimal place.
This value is 1.4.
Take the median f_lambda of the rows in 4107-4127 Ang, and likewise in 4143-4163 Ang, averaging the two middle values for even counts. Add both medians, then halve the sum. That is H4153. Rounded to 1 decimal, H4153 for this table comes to 21.8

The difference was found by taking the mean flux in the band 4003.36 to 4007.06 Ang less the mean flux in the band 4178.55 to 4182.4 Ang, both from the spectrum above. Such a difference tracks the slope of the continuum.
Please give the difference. -5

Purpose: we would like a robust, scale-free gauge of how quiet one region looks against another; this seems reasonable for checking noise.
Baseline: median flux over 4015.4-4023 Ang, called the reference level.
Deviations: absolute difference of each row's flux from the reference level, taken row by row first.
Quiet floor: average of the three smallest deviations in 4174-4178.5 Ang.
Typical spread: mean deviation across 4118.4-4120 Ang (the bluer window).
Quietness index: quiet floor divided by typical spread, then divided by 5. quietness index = 0.36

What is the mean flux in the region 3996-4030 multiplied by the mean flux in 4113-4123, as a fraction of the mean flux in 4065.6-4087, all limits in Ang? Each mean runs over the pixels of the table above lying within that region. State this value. 21.7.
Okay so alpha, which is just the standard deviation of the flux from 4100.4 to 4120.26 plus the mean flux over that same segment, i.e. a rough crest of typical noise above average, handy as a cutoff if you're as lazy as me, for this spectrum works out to 22.5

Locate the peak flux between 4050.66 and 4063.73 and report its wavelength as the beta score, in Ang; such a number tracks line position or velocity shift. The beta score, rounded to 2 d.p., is 4052.99 Ang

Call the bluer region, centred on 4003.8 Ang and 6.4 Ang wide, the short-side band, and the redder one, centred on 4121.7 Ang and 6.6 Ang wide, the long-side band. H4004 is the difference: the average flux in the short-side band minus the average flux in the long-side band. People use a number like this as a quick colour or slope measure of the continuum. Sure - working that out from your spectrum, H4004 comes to -4.0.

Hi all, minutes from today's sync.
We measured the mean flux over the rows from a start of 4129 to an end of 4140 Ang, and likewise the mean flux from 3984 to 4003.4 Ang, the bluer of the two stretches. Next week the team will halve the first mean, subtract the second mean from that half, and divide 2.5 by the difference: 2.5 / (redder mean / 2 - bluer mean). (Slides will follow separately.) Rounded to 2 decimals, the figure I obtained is -0.32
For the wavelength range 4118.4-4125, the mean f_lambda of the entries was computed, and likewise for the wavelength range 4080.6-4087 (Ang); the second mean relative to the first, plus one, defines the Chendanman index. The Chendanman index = 1.94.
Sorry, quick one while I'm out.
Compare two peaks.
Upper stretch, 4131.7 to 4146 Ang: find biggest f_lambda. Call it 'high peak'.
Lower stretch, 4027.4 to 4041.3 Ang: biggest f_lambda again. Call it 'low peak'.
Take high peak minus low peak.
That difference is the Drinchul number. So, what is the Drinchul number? 2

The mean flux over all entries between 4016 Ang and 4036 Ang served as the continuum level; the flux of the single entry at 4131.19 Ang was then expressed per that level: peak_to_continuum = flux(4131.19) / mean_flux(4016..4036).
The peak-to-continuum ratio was 1.09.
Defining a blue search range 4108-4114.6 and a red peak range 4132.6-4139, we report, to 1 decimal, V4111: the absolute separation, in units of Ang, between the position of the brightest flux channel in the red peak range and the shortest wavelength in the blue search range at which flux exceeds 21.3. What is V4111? 27.5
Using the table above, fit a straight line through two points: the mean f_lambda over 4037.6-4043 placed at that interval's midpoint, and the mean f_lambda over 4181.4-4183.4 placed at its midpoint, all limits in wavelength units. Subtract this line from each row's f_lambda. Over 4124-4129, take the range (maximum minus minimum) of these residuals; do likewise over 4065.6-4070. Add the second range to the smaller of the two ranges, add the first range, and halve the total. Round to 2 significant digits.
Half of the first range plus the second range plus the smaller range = 7.5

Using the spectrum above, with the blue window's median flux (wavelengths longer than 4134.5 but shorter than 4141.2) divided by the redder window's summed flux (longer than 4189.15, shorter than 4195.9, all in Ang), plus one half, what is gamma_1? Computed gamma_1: 0.643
